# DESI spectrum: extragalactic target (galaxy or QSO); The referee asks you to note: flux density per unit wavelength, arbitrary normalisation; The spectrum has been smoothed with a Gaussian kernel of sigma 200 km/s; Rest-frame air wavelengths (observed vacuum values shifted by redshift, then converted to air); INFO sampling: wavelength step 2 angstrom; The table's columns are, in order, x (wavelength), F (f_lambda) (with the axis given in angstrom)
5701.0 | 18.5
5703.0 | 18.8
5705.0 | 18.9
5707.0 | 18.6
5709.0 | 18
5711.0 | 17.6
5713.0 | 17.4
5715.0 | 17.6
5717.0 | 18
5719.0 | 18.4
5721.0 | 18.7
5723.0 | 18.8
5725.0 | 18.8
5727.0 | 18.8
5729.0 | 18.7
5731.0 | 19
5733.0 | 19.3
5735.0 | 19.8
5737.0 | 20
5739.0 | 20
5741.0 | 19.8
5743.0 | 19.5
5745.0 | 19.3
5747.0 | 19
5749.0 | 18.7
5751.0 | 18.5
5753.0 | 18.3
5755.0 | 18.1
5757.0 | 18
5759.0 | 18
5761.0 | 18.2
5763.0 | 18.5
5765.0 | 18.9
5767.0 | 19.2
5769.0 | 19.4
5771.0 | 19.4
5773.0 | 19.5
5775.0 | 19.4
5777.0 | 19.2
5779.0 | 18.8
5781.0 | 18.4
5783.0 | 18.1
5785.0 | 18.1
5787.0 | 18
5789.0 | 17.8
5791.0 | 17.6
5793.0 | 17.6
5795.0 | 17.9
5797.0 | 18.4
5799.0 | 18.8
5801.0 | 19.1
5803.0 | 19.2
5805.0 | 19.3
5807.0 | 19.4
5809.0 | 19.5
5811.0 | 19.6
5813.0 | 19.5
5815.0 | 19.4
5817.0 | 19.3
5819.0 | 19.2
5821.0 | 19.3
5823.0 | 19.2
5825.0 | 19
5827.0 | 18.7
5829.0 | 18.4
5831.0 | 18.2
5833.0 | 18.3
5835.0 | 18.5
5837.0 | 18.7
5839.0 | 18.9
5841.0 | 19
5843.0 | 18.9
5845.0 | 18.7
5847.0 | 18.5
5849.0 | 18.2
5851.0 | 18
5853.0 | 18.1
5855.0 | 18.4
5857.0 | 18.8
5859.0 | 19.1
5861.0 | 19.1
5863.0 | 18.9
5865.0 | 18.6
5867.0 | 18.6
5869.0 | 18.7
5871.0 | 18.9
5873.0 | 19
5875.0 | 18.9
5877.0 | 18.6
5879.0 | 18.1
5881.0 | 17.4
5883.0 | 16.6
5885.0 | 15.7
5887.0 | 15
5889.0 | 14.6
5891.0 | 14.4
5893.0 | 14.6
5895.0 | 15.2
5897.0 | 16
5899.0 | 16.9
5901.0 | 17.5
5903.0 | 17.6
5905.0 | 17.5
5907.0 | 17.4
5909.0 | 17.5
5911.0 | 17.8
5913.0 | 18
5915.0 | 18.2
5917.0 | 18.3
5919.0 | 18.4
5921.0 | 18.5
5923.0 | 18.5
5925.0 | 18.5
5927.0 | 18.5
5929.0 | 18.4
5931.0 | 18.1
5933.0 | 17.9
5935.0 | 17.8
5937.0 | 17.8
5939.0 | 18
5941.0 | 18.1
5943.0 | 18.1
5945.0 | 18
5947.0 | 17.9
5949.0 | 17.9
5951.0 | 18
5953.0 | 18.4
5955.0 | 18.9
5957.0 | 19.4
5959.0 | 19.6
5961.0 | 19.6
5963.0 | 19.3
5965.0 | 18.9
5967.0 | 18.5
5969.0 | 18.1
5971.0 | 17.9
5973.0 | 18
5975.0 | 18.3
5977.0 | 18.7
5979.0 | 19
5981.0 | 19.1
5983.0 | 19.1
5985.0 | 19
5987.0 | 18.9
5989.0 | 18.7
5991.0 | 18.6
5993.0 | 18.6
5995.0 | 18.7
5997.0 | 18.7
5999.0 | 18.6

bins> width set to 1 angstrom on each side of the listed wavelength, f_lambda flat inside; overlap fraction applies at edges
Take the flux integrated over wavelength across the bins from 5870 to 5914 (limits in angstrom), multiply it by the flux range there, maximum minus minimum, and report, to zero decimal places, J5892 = 3433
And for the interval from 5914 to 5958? 1285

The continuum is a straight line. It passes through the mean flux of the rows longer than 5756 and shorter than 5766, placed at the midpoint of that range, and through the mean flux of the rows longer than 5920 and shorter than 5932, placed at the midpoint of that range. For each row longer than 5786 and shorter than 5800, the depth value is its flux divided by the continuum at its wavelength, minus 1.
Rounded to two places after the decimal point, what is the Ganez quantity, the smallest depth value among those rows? -0.04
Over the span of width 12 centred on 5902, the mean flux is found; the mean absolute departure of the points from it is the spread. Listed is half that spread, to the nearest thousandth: 0.233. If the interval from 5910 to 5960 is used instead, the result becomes 0.173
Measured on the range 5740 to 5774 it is 0.261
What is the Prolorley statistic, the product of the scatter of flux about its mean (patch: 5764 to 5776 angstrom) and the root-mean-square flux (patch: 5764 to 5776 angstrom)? 4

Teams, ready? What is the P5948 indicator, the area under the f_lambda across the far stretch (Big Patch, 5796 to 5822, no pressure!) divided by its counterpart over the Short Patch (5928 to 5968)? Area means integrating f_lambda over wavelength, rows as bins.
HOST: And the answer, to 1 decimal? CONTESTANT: 0.7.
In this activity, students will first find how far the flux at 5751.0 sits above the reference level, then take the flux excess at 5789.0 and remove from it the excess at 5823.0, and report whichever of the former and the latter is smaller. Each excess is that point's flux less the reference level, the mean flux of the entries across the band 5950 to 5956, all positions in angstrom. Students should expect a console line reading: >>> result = -1.4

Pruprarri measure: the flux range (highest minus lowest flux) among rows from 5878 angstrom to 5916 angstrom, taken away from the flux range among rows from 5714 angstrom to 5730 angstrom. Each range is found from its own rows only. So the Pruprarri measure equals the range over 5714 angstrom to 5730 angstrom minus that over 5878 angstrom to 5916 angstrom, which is -3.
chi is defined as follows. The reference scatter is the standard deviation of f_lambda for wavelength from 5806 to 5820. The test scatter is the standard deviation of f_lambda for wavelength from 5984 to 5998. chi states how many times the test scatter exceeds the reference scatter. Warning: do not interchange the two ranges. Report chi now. 1.1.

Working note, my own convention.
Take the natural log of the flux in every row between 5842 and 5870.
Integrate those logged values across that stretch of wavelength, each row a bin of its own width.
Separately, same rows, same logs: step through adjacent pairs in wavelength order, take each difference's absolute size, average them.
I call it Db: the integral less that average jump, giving 81.9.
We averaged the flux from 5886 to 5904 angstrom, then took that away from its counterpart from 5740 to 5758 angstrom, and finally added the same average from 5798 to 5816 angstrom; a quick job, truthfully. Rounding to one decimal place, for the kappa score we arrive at 22.4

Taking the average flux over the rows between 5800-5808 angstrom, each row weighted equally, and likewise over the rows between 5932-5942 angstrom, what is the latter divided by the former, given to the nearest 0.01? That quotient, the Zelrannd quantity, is 0.93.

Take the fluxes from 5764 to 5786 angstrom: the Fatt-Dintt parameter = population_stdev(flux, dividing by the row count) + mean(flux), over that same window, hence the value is 19.5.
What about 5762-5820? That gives 19.5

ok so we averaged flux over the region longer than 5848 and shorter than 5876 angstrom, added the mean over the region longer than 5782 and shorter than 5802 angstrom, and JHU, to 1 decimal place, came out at 36.8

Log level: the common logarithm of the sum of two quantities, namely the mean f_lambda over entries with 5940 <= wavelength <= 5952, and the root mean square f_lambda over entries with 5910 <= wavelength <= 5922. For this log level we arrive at 1.56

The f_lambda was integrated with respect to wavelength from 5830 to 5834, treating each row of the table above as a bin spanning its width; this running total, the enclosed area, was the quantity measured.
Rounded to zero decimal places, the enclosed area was 73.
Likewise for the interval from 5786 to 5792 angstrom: 107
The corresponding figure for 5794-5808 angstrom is 264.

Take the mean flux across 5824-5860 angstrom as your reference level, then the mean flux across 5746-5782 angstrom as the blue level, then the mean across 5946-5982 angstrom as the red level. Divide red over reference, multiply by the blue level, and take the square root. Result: 4.34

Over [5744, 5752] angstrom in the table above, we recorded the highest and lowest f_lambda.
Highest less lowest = 0.80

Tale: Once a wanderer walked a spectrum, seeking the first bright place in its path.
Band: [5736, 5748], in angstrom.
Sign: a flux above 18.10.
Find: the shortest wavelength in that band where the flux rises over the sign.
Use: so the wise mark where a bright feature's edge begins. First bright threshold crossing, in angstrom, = 5737.0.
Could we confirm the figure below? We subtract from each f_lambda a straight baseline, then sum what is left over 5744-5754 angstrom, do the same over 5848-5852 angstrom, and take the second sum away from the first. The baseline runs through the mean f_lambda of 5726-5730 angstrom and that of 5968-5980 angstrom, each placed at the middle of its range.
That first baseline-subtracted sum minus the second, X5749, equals 1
